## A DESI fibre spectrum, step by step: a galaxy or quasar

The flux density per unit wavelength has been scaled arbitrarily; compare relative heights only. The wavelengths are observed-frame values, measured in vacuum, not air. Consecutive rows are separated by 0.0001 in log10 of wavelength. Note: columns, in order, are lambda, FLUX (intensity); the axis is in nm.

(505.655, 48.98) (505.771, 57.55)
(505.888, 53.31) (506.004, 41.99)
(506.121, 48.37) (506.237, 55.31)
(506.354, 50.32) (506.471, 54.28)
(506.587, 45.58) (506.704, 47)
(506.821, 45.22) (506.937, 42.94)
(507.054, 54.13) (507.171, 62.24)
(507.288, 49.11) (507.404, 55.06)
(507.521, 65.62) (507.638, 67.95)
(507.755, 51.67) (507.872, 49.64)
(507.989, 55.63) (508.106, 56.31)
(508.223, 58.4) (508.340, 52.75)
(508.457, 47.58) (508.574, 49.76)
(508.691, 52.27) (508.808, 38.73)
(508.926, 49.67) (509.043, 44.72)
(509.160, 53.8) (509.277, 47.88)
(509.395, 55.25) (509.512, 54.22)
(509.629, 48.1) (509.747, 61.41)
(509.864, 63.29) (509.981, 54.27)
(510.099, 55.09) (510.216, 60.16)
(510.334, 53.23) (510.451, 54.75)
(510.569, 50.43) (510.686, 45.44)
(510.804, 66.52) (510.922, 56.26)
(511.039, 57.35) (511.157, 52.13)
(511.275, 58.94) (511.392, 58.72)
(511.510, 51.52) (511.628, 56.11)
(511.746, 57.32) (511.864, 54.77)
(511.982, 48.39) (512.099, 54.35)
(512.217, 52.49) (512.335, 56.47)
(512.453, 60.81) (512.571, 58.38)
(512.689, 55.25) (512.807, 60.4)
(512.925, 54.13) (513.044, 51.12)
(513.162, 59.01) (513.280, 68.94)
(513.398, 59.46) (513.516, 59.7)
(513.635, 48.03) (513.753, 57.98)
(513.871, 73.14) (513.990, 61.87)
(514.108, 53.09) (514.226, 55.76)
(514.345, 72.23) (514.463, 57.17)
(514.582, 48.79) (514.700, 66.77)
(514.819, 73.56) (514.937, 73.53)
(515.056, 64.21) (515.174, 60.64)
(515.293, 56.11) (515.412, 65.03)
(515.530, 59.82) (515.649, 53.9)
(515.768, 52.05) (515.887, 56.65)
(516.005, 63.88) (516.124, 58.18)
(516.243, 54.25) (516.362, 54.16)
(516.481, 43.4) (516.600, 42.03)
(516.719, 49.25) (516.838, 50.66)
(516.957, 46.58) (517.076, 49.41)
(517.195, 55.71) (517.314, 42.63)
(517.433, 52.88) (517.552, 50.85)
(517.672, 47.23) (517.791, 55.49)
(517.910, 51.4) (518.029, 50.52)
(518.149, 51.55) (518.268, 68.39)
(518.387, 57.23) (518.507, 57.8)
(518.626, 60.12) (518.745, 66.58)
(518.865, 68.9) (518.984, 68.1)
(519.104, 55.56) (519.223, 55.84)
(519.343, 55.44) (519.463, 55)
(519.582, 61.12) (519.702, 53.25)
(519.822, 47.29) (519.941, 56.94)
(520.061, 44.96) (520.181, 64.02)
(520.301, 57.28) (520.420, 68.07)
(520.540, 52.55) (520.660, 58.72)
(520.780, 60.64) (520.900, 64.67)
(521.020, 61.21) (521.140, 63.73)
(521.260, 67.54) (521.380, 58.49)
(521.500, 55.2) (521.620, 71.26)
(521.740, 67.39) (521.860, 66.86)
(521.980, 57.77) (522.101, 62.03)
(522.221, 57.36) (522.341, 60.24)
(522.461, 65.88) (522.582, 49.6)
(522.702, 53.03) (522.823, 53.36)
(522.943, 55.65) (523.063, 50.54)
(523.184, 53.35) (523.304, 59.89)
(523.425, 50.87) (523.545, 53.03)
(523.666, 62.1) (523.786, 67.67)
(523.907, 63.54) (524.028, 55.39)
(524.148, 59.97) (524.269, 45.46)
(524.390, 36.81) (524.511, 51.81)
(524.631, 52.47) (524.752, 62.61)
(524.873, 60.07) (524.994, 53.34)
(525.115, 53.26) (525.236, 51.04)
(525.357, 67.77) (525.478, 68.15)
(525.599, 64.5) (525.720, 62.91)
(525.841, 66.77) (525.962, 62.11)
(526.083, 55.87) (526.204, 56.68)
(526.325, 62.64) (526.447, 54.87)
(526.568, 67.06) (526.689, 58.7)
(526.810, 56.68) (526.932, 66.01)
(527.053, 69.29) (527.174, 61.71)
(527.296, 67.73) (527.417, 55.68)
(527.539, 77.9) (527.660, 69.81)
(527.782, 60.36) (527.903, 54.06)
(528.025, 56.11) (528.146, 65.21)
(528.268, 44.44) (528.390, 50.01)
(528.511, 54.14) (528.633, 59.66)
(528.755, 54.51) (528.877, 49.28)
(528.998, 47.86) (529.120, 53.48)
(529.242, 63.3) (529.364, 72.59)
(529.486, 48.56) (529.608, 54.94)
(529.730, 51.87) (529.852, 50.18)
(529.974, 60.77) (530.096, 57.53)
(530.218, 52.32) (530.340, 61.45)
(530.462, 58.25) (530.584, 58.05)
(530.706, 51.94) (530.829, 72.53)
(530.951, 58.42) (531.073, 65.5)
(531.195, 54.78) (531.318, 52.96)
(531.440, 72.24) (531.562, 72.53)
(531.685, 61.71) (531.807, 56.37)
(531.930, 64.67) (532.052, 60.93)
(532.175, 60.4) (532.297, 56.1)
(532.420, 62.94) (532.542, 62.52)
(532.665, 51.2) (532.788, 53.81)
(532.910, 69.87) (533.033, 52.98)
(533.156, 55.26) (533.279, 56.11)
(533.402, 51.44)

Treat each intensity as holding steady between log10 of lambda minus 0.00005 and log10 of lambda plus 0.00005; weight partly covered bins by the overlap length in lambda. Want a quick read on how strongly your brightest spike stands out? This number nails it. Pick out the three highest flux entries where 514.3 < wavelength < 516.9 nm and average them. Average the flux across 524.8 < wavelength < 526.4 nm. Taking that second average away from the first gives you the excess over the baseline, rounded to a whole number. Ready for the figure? 13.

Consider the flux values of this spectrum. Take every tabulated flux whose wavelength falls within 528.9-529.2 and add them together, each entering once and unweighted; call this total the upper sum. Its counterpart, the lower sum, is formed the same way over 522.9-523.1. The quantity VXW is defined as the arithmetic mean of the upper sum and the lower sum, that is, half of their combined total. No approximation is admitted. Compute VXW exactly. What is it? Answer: 104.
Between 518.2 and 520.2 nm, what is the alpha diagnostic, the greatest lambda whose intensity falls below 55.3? 520.061 nm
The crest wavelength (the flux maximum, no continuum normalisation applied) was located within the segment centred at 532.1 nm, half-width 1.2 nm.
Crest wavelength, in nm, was 531.562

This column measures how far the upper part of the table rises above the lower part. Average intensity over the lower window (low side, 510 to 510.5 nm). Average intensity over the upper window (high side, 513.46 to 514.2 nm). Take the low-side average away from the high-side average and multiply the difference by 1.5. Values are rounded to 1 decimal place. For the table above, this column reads 4.7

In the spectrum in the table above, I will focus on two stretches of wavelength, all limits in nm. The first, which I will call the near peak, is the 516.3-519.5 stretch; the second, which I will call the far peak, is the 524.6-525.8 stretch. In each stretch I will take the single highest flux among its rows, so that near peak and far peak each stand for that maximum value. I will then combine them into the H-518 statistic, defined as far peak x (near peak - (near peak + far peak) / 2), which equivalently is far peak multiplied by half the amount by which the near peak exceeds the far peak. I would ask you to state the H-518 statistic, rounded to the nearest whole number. 26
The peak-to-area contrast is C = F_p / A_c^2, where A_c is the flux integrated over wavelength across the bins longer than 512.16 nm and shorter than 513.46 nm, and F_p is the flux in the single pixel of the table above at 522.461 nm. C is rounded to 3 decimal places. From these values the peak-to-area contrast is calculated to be 0.012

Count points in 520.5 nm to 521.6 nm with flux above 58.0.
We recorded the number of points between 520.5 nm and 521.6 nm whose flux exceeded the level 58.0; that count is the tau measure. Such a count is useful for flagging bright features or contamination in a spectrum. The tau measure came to 7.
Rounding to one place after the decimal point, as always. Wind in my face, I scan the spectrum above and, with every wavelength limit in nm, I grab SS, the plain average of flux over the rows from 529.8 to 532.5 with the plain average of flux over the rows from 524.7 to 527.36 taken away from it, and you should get -1.2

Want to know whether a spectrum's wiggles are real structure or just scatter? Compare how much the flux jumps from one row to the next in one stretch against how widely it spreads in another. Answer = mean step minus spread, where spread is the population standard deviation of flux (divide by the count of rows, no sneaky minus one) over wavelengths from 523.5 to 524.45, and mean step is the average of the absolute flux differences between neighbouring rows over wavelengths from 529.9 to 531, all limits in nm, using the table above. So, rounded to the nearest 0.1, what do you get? -1.8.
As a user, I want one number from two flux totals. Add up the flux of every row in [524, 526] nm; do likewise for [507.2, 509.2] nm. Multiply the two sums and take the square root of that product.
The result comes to 936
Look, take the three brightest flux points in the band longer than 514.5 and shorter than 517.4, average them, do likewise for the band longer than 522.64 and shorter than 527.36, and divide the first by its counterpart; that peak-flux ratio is 1.04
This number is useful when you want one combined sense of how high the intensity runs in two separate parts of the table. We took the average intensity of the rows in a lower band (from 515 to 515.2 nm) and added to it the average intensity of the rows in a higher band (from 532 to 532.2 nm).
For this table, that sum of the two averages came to 123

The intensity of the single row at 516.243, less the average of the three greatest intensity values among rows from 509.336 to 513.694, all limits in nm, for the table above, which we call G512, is -12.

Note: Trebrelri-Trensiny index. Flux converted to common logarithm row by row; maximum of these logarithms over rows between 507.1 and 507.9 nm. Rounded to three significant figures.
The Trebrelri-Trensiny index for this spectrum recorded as 1.83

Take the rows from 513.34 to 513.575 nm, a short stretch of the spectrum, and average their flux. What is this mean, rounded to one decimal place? 59.6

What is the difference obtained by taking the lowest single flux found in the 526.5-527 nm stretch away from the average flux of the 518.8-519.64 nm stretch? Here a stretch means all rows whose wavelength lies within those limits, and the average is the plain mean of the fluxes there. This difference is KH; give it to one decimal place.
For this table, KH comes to 3.3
